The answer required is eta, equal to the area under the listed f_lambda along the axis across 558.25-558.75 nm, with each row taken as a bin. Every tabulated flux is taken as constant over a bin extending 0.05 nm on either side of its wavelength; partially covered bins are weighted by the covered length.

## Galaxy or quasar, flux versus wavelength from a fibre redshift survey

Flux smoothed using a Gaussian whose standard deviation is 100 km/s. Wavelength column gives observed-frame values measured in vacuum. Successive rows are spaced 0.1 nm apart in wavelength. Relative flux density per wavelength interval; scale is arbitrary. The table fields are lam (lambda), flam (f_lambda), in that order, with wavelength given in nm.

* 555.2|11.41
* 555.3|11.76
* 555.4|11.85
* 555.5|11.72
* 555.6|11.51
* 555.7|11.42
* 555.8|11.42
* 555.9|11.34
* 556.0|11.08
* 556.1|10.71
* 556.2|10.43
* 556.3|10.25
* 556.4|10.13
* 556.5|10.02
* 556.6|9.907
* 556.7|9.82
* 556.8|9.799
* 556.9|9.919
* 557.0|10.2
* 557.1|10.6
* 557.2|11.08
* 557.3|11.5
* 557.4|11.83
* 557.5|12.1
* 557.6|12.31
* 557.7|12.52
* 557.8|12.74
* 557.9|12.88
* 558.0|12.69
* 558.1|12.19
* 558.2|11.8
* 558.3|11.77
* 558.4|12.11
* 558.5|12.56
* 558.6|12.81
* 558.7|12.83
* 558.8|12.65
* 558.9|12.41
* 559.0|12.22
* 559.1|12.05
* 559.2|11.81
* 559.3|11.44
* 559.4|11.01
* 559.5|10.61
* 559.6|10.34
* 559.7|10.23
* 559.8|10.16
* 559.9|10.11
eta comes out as 6.21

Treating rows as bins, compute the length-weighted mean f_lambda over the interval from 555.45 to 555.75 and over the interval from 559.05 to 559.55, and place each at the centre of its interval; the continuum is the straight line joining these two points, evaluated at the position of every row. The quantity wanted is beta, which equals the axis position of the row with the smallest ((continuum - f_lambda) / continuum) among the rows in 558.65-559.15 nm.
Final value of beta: 558.7 nm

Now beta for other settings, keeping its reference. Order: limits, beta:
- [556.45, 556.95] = 556.5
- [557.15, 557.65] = 557.6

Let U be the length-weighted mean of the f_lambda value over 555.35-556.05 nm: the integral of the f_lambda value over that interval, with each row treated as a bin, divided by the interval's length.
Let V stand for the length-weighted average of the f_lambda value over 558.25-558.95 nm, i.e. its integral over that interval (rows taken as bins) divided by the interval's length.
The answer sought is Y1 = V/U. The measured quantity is 1.08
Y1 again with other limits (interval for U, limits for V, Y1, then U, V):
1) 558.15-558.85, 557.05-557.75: 0.95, 12.4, 11.7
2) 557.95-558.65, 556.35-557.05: 0.81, 12.3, 10.0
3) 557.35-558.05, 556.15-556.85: 0.81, 12.4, 10.1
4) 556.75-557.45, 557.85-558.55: 1.15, 10.7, 12.3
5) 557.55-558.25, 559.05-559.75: 0.89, 12.4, 11.1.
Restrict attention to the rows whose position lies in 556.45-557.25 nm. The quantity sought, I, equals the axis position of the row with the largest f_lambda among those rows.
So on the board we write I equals 557.2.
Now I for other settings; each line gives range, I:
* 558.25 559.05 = 558.7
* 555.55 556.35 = 555.6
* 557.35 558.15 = 557.9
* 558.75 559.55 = 558.8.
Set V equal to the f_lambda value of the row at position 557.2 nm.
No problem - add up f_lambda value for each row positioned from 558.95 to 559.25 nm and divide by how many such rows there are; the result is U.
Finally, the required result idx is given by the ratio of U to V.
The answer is 1.09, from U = 12.0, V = 11.08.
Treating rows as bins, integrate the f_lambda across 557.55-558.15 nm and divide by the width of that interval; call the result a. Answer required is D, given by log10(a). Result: 1.099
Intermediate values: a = 12.6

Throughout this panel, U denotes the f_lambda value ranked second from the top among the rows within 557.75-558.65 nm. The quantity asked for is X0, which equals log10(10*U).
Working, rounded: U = 12.81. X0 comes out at 2.11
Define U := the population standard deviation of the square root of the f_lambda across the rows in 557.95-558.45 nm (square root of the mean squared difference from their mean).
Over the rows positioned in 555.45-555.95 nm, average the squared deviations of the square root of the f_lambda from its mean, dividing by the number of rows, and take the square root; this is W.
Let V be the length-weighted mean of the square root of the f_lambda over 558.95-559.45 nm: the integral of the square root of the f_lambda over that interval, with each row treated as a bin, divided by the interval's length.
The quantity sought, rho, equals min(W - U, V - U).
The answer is -0.03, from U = 0.048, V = 3.42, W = 0.019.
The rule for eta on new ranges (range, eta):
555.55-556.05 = 5.68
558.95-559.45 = 5.85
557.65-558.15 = 6.30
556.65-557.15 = 5.03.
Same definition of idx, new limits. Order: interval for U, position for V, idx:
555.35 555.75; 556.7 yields 1.18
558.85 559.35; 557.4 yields 1.01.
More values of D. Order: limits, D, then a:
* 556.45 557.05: 0.998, 9.9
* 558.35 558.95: 1.099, 12.6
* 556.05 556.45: 1.016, 10.4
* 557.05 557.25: 1.035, 10.8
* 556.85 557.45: 1.036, 10.9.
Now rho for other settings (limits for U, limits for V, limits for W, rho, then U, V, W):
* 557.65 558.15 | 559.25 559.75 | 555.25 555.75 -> -0.01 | 0.033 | 3.27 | 0.024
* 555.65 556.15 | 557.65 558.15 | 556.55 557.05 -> -0.02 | 0.041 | 3.55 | 0.023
